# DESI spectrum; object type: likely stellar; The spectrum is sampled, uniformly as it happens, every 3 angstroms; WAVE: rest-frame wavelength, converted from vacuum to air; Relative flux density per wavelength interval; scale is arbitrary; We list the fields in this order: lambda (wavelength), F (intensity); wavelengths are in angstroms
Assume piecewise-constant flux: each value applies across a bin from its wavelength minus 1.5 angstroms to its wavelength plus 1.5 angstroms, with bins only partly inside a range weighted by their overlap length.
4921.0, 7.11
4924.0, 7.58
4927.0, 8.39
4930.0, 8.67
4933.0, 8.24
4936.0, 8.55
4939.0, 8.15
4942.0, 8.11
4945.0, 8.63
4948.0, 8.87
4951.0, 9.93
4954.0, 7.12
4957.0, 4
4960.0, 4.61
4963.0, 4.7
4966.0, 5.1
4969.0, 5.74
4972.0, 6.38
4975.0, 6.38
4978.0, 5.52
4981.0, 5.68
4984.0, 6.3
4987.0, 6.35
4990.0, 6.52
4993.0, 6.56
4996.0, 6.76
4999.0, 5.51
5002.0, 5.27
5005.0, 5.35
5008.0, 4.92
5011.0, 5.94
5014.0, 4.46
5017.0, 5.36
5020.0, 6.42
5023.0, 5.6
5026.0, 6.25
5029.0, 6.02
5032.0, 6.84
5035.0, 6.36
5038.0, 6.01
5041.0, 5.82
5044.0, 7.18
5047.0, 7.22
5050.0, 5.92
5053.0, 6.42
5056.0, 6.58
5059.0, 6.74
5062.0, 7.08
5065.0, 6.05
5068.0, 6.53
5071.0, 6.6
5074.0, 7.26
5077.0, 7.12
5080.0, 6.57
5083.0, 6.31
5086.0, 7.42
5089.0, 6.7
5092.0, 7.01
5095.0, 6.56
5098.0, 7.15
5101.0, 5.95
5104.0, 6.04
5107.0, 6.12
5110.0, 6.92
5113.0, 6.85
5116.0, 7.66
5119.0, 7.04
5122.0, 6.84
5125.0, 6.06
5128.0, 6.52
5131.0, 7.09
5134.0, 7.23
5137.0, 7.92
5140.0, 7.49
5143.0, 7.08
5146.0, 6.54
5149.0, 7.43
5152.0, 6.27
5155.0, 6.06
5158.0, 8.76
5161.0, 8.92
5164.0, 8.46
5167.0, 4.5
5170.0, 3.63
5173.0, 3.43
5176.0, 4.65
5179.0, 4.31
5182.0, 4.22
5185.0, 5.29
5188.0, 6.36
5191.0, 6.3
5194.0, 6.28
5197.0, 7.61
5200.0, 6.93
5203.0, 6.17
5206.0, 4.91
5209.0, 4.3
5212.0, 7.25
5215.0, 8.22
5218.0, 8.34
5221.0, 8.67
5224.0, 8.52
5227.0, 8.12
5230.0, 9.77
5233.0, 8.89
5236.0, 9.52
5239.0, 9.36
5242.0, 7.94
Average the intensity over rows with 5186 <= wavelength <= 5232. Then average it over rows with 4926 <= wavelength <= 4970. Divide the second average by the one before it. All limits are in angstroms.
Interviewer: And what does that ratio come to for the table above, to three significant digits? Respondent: 1.01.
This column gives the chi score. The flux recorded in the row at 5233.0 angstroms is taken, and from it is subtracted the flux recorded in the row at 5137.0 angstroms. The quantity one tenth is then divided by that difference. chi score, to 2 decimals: 0.10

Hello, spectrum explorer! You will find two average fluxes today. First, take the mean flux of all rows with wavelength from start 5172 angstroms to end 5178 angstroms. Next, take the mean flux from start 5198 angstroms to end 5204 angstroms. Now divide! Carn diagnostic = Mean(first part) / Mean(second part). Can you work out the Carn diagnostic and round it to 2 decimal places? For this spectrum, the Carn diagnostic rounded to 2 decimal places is 0.62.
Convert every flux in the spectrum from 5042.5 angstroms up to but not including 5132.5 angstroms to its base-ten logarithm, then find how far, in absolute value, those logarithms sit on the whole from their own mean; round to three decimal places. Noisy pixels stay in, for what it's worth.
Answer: 0.025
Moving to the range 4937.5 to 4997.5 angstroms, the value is 0.076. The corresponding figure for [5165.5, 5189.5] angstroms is 0.062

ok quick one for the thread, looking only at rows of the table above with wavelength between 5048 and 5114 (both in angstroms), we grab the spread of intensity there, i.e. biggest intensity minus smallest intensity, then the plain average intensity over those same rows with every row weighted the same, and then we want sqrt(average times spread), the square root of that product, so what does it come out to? 3.2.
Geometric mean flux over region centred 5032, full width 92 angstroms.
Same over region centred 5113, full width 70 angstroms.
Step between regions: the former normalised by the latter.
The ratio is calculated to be 0.91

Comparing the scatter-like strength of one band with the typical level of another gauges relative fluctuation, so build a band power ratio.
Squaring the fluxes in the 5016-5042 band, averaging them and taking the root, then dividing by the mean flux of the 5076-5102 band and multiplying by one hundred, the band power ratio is 90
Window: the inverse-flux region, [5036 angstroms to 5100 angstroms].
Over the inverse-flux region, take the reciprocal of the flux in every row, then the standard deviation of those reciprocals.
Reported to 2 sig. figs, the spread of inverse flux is 0.011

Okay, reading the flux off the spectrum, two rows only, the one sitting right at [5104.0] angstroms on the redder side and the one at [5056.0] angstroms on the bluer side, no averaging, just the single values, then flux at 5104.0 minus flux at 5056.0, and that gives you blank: -0.5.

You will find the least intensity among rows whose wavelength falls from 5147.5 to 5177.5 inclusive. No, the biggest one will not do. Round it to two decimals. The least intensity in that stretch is 3.43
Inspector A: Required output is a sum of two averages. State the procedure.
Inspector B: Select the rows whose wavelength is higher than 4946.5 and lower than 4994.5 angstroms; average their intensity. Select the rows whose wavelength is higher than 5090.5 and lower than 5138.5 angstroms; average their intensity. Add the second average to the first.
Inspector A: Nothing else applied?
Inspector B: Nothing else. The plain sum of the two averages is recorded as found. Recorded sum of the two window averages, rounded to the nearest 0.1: 13.0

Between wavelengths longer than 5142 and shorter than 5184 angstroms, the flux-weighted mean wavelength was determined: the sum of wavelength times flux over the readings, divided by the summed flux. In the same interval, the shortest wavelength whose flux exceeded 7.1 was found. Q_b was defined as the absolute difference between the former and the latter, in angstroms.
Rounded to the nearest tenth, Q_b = 11.2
